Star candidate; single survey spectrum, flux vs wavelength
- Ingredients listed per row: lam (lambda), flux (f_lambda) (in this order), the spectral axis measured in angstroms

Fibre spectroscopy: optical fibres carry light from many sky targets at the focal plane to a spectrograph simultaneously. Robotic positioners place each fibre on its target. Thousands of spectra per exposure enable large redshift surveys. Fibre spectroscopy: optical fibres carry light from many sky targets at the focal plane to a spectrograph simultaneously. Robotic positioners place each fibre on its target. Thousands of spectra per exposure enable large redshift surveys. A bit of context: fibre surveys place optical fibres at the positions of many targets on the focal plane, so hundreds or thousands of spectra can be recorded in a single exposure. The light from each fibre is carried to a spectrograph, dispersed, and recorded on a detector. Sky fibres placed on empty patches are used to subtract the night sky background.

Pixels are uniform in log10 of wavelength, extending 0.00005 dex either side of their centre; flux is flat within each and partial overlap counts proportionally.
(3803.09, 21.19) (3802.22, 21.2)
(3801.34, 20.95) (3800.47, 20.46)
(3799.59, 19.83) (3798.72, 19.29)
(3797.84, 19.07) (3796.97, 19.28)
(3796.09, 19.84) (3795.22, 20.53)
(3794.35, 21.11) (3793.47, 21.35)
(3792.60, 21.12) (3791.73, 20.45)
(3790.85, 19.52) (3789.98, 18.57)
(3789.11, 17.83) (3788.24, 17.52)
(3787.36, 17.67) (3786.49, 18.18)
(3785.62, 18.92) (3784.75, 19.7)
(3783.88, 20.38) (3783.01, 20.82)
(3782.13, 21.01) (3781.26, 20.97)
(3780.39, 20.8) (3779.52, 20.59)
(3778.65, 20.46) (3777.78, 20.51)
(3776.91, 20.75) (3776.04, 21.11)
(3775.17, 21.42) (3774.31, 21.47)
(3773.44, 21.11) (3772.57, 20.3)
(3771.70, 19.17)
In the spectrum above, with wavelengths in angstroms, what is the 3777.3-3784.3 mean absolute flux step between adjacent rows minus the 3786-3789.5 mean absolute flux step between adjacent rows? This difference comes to -0.1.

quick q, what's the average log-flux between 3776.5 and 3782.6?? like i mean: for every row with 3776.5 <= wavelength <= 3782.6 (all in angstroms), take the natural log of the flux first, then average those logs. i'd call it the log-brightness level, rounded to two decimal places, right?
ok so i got 3.03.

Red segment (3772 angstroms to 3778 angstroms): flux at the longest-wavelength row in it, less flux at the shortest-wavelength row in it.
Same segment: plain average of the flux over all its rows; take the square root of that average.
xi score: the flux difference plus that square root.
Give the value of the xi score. 4.8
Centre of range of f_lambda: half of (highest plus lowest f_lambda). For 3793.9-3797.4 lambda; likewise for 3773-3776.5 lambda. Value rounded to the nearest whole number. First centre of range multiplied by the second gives 430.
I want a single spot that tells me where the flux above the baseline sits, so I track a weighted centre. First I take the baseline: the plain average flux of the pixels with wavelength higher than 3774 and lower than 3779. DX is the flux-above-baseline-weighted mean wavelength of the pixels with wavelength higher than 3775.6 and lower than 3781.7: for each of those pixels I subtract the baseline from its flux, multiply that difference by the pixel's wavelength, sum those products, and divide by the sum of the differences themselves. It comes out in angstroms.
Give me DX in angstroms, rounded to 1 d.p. 3778.8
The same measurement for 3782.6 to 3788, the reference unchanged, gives 3786.2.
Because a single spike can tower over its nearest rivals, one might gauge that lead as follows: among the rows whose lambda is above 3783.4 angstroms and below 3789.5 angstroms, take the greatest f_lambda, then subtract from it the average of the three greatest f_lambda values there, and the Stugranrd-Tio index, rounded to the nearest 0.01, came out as 0.71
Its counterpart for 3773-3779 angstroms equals 0.14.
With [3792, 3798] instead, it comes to 0.16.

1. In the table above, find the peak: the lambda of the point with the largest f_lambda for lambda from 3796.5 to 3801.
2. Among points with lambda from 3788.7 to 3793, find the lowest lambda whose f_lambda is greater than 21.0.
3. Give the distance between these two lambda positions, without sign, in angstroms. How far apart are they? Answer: 7.9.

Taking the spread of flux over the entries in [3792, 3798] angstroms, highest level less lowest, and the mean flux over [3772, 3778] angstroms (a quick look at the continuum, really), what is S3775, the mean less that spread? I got 18.7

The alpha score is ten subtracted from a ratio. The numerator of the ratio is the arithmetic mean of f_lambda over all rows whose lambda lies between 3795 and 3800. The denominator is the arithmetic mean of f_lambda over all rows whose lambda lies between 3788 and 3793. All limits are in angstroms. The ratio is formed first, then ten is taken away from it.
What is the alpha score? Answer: -8.98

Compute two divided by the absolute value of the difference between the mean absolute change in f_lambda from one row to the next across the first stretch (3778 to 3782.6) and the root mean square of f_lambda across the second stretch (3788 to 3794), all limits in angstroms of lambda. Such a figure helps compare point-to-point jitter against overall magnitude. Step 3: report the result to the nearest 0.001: 0.103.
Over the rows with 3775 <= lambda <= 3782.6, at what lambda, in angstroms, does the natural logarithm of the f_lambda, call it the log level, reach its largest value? 3775.17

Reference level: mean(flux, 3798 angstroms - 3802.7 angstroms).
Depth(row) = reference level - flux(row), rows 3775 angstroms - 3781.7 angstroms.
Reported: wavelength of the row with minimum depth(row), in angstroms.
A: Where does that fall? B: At 3775.17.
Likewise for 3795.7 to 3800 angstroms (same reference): 3796.09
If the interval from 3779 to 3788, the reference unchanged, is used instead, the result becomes 3782.13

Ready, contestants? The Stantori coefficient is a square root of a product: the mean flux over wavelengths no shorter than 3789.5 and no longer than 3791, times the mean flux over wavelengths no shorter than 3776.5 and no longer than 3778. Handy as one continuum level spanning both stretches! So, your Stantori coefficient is 19.8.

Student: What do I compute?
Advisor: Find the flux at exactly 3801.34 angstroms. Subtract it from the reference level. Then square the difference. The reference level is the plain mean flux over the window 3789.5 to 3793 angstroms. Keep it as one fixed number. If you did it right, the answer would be 1.1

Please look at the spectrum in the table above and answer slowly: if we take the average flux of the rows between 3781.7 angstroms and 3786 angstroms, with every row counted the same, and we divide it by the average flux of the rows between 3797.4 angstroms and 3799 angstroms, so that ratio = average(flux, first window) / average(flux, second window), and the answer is 1.05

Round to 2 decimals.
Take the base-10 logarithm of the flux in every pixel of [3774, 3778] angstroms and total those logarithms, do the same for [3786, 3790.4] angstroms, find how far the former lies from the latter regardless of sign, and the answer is 0.35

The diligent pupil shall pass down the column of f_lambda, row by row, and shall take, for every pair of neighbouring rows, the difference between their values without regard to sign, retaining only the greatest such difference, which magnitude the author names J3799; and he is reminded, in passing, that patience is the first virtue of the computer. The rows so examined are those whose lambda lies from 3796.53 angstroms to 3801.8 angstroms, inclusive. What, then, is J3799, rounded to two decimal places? 0.63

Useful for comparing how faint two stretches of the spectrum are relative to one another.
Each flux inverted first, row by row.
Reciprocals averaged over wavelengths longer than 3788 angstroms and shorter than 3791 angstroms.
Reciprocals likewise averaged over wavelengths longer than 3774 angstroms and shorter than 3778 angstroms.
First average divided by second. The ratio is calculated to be 1.15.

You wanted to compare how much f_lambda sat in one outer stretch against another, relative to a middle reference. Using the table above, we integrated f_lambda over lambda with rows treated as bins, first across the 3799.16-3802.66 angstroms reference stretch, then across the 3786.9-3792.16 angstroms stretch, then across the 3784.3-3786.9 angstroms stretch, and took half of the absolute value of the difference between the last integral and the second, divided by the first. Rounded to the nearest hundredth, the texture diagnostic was 0.33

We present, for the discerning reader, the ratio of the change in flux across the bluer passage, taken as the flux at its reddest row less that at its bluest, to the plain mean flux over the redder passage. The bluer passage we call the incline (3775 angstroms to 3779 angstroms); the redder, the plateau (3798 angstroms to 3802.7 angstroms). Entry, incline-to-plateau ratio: -0.047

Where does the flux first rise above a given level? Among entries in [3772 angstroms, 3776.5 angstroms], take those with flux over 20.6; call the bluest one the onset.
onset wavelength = 3773.44 angstroms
